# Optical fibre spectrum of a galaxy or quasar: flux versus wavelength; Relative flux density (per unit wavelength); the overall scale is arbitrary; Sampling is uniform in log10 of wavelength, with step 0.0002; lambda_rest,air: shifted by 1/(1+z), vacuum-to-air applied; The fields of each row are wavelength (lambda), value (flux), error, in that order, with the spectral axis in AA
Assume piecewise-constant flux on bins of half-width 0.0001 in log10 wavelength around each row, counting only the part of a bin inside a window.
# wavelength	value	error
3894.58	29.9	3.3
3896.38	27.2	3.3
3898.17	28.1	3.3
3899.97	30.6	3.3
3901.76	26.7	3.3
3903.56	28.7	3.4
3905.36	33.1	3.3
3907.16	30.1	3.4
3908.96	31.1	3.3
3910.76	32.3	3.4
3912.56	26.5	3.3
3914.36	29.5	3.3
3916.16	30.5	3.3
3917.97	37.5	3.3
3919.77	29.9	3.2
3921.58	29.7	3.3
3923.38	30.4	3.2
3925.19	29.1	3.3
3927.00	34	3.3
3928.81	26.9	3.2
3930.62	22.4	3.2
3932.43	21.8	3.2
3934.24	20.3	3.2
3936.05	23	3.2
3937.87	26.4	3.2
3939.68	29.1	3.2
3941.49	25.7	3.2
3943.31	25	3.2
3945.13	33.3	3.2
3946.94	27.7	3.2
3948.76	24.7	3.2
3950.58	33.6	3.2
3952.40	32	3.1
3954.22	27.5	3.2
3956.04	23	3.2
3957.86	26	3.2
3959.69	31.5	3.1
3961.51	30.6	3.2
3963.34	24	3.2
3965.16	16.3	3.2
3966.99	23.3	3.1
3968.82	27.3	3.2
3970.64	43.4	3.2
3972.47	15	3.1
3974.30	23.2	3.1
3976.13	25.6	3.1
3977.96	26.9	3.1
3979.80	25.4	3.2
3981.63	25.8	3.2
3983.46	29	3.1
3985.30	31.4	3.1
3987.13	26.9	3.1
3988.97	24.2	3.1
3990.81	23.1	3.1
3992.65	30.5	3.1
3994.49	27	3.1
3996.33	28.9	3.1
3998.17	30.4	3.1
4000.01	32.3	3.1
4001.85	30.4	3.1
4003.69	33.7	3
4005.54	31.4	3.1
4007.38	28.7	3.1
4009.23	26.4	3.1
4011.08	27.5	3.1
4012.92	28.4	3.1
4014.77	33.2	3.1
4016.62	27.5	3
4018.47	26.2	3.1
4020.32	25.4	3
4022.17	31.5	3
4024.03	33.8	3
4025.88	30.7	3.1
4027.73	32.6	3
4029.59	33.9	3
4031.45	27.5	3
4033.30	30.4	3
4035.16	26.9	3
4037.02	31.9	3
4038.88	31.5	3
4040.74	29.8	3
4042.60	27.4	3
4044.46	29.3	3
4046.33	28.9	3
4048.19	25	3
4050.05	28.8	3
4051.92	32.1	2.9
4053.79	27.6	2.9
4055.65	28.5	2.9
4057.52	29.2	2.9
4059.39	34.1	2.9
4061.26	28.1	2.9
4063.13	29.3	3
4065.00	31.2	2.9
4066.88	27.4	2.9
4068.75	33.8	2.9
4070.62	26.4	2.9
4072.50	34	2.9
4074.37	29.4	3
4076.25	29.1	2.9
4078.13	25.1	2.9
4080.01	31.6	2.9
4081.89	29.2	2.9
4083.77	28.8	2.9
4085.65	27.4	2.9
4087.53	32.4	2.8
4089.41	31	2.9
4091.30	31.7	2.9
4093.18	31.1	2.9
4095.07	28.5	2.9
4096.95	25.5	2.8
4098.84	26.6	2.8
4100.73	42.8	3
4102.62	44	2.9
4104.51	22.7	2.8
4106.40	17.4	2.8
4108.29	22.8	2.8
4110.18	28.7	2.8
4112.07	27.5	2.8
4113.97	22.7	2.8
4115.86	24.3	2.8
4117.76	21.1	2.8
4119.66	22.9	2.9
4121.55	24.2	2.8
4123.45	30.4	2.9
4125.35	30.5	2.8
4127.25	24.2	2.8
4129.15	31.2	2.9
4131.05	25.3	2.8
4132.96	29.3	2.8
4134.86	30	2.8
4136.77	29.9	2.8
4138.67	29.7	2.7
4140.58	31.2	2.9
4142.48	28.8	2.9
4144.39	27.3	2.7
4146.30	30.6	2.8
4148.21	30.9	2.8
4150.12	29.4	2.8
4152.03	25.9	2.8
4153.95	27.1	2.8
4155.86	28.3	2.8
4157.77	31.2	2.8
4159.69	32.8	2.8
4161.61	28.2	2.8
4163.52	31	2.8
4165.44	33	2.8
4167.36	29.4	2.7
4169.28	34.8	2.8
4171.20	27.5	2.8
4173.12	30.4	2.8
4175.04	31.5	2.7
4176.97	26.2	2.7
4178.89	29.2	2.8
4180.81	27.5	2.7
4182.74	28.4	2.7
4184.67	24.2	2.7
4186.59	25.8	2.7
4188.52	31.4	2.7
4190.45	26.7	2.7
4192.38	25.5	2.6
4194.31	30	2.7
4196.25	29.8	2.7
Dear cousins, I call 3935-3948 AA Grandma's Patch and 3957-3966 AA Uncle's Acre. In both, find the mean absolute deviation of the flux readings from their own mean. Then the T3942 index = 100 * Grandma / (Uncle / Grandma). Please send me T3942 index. 136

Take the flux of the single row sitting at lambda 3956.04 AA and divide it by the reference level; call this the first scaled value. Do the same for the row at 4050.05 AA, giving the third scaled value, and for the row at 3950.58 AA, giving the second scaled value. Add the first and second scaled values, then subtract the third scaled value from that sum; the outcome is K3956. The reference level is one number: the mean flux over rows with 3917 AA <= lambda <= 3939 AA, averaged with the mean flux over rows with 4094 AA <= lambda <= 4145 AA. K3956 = 1.00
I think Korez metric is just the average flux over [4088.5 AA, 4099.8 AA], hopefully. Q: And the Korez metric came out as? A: 29.1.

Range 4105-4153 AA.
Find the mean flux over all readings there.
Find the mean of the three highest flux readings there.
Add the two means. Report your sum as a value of 58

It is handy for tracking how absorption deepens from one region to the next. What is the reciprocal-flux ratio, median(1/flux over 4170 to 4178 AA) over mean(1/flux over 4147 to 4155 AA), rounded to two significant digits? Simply 0.98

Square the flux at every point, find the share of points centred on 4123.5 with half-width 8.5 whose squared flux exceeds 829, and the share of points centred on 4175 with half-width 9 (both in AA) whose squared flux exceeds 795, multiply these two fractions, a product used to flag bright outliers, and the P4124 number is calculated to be 0.22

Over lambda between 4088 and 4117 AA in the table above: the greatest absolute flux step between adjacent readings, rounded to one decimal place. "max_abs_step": 21.3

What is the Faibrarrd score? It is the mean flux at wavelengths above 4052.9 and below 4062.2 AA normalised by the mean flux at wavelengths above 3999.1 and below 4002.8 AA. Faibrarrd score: 0.94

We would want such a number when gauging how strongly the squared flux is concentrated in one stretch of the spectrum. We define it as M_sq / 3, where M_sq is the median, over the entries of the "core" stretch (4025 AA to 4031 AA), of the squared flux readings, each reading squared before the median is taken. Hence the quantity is 354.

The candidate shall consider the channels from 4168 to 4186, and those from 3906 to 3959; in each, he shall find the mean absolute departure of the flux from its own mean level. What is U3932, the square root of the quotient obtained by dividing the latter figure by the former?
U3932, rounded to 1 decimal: 1.2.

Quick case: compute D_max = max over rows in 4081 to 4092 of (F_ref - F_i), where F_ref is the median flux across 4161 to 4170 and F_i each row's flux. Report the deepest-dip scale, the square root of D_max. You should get 1.9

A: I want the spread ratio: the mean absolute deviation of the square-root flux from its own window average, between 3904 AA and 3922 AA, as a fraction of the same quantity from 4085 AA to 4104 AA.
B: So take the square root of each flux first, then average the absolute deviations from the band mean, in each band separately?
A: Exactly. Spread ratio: 0.5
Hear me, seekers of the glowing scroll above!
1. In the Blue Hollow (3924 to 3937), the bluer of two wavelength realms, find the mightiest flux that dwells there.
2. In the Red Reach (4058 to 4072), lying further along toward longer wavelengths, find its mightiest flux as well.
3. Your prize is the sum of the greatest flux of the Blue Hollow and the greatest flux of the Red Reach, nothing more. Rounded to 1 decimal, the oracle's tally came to 68.1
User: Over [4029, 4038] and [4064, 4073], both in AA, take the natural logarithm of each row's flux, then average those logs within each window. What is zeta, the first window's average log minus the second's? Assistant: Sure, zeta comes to -0.01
